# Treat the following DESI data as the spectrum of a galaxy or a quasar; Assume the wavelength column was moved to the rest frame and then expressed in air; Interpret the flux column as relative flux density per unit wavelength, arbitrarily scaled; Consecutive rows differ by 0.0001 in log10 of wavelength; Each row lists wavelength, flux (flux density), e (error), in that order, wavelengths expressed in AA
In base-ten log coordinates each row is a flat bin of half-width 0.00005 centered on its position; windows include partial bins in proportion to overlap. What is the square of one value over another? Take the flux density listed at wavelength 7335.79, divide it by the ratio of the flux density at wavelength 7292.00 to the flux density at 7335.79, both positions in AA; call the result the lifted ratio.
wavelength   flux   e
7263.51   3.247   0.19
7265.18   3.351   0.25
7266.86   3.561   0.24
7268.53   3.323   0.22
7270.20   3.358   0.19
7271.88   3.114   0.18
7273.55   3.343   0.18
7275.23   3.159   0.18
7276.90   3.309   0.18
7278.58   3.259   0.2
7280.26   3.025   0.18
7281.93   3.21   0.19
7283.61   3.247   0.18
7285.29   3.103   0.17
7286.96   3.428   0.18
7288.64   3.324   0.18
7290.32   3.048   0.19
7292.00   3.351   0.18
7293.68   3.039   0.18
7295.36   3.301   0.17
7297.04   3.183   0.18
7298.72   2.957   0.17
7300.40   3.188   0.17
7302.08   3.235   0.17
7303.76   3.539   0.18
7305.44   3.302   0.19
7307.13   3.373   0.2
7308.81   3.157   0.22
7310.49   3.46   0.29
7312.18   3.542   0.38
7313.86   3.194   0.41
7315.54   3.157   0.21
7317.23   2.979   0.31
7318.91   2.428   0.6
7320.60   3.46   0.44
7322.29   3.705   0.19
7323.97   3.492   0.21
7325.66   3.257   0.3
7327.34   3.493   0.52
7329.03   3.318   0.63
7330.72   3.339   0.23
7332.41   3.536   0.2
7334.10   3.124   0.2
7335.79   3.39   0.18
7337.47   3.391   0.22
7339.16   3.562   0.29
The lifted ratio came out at 3.43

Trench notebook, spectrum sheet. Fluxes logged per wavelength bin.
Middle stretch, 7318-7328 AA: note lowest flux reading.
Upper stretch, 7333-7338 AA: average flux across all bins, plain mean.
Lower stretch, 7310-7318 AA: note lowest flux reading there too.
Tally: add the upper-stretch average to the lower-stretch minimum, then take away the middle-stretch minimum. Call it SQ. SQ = 3.9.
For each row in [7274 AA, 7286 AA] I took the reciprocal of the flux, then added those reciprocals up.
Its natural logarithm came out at 0.79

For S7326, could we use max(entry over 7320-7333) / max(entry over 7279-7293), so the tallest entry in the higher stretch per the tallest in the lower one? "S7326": 1.08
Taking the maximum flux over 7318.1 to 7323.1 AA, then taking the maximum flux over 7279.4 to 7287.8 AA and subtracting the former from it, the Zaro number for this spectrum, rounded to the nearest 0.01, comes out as -0.28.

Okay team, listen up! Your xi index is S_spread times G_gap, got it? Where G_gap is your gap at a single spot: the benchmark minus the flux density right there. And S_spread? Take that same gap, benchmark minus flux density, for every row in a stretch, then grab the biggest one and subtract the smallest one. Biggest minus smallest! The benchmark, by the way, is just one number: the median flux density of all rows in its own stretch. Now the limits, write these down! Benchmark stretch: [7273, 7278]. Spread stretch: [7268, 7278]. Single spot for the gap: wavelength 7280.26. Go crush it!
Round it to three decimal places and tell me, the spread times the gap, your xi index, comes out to 0.069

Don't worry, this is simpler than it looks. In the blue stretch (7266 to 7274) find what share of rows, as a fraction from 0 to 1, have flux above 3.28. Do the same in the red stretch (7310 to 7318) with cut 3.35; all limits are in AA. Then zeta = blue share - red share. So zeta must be 0.40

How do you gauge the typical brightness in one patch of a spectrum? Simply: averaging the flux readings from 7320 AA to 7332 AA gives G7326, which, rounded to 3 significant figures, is 3.44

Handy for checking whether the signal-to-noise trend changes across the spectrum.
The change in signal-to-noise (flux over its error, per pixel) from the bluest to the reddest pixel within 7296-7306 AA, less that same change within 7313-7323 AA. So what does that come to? -12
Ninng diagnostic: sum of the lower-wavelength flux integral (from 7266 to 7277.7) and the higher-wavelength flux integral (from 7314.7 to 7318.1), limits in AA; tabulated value 49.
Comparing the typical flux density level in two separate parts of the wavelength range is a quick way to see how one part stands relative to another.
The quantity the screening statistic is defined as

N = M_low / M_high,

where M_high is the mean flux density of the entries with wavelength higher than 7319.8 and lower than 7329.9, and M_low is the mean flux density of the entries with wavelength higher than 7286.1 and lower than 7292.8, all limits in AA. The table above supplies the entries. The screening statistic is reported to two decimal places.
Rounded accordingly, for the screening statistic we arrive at 0.95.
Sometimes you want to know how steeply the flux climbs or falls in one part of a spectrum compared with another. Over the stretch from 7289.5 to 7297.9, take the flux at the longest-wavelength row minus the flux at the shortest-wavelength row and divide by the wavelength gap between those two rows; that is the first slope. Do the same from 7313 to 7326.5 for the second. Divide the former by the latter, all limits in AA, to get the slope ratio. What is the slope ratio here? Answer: 3.8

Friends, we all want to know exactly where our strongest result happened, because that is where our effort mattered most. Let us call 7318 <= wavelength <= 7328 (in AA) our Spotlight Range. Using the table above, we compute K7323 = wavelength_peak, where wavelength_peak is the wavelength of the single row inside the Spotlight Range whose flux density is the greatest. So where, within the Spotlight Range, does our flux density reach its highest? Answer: 7322.29 AA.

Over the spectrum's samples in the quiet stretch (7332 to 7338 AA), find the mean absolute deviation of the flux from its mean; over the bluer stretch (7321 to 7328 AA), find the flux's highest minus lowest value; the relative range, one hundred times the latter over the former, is 379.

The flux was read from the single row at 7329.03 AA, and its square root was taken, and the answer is 1.82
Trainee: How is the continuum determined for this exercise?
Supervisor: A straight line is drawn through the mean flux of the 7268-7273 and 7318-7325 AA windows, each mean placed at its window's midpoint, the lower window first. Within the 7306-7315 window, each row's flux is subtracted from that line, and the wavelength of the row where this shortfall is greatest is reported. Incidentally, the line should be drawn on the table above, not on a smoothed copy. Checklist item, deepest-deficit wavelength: 7308.81 AA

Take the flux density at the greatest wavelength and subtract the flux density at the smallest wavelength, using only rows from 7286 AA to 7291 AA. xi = -0.4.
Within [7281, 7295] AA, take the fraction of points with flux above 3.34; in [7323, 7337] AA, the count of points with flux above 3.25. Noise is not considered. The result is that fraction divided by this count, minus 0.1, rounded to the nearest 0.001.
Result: -0.064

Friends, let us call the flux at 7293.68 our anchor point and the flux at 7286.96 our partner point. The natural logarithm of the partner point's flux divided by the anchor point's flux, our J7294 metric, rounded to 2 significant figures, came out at 0.12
